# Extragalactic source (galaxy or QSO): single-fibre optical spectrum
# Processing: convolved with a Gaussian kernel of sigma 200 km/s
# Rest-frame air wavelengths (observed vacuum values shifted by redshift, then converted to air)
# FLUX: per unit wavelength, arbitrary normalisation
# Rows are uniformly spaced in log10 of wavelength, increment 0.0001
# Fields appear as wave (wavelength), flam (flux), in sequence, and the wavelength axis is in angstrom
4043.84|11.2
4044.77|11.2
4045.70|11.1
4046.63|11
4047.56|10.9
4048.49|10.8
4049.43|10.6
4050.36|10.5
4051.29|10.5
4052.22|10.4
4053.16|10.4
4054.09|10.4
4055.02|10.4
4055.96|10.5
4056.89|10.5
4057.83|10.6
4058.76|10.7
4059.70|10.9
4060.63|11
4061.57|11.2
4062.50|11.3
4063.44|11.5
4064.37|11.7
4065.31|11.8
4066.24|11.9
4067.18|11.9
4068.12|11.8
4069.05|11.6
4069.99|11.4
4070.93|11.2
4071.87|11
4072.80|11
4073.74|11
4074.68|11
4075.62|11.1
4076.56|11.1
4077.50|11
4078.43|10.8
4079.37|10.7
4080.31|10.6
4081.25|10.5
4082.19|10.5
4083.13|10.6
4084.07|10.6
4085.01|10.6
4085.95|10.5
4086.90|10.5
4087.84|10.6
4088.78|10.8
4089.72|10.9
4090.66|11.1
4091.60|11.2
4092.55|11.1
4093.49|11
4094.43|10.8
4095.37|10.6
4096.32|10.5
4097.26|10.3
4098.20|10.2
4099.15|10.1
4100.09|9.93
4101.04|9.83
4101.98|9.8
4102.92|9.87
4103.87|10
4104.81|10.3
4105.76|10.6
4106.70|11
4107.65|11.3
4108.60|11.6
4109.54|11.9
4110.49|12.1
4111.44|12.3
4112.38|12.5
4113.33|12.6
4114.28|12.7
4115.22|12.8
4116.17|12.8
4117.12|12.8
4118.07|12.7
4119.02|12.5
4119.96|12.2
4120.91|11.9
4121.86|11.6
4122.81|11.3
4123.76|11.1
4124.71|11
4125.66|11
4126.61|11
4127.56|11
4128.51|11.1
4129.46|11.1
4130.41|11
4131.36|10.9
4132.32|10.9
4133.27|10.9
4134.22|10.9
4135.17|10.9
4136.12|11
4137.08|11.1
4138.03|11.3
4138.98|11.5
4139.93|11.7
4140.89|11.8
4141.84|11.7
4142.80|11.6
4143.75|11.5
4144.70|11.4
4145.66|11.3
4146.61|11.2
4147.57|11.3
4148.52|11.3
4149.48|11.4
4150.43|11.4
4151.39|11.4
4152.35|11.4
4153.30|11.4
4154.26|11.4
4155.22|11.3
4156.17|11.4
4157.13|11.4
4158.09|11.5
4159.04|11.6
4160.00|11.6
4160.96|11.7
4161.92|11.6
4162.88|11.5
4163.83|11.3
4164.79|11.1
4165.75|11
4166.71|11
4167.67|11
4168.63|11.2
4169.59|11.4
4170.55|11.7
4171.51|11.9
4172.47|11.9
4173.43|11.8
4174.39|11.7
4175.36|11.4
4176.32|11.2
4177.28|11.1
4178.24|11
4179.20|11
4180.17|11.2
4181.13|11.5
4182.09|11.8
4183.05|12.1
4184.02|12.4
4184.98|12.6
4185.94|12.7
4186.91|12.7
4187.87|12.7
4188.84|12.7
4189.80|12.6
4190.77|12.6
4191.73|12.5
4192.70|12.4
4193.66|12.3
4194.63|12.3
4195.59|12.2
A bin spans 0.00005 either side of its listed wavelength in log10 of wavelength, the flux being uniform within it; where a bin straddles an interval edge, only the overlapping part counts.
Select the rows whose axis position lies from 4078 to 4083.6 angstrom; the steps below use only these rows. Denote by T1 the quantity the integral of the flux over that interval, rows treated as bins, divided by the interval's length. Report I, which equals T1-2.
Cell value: 8.6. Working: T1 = 10.6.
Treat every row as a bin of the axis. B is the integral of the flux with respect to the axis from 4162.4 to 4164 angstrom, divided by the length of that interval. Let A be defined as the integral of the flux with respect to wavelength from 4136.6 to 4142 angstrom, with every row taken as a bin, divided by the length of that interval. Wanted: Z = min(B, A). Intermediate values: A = 11.5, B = 11.5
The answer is 11.5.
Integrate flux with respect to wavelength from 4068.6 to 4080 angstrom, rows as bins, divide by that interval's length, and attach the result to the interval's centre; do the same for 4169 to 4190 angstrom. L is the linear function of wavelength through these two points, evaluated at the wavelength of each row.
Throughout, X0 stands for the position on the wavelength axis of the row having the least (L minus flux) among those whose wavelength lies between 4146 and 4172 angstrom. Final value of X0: 4171.51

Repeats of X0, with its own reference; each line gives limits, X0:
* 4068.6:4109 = 4069.05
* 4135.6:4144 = 4140.89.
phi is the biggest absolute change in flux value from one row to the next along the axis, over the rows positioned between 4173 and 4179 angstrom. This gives 0.30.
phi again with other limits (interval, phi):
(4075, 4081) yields 0.20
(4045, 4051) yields 0.20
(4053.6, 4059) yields 0.10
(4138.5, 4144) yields 0.20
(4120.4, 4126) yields 0.30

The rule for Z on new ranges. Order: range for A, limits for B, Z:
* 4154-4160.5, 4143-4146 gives 11.4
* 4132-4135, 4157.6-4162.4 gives 10.9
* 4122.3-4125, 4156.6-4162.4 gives 11.1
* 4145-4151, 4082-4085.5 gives 10.6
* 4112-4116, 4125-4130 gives 11.0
